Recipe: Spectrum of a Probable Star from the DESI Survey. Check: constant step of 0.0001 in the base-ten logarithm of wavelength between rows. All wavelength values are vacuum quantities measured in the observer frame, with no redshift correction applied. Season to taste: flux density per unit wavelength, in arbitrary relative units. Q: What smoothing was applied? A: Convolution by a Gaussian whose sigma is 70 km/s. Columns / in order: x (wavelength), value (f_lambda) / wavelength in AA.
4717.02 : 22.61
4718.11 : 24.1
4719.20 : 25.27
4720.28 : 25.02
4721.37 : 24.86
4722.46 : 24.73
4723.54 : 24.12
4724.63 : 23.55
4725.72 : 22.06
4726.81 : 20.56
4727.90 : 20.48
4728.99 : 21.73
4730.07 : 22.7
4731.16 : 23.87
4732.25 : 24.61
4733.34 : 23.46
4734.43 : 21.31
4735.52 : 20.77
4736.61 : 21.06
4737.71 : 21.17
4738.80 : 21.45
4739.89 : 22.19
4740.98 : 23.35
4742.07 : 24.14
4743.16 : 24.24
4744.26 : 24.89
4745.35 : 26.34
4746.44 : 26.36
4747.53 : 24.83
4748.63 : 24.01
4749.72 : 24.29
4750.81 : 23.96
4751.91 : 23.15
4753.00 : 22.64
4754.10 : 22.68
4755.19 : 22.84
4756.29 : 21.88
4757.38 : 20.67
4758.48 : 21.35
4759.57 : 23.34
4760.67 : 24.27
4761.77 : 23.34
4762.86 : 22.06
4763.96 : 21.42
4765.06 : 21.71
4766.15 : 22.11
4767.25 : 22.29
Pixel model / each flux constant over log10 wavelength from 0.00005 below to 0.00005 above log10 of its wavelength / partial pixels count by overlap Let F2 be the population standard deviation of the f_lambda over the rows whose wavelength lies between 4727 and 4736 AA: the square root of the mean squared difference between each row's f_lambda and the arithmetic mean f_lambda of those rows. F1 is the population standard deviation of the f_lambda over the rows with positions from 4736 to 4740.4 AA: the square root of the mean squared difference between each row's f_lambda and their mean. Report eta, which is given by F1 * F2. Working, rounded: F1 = 0.4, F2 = 1.42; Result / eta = 0.6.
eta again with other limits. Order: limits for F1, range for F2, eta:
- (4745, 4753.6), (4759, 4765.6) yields 1.3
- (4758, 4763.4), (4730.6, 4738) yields 1.5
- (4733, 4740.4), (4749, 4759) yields 0.9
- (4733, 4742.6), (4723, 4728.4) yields 1.8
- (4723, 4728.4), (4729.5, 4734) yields 1.0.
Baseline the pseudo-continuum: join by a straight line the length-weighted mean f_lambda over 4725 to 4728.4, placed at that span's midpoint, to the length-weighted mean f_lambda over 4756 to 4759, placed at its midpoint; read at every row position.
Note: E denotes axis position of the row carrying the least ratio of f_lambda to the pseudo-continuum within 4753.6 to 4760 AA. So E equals 4757.38 AA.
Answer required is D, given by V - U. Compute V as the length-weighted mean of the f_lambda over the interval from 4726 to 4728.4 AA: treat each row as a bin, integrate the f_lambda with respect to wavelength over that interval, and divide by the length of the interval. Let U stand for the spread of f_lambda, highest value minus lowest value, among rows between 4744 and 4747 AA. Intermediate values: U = 1.5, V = 21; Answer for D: 19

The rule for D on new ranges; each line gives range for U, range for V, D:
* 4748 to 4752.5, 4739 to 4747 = 23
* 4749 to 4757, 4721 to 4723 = 22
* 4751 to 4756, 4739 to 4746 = 24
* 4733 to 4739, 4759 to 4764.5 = 20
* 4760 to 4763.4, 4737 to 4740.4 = 19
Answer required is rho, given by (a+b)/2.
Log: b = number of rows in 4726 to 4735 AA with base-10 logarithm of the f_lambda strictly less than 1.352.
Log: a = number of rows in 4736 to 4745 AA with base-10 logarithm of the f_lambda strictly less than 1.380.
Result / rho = 4.5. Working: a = 5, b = 4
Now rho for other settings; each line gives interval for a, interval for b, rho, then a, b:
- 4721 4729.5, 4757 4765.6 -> 5.0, 5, 5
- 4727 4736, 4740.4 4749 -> 3.5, 7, 0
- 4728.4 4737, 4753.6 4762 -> 5.0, 7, 3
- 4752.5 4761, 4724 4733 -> 5.5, 7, 4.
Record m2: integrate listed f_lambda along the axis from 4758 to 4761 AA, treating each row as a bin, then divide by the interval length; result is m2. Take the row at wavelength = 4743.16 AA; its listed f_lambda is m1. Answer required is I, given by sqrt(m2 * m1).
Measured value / 23.6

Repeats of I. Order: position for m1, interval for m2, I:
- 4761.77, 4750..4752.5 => 23.5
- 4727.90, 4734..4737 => 20.8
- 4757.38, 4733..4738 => 21.1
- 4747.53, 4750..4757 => 23.8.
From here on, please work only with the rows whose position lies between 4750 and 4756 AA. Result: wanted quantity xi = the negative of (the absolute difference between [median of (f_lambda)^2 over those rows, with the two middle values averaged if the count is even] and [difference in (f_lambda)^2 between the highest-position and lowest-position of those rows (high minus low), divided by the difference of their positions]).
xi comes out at -534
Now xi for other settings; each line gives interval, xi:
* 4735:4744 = -456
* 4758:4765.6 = -484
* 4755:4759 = -487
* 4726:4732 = -438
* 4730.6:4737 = -525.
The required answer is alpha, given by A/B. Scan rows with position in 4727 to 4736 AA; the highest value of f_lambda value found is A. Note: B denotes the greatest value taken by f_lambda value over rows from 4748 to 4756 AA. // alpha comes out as 1.01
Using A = 24.61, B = 24.29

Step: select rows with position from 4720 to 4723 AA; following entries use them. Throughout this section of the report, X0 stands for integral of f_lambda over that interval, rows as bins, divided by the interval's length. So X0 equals 24.8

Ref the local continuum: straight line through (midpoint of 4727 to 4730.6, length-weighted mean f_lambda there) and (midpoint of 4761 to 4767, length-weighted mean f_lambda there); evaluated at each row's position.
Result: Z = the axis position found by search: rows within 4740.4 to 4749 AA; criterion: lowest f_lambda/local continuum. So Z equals 4740.98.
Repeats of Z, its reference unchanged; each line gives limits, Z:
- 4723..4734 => 4727.90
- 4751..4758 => 4757.38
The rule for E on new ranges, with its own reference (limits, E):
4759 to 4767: 4763.96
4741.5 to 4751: 4750.81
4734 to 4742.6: 4735.52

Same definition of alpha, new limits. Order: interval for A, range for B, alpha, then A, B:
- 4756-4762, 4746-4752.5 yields 0.92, 24.27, 26.36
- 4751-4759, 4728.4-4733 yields 0.94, 23.15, 24.61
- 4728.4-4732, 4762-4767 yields 1.08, 23.87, 22.11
